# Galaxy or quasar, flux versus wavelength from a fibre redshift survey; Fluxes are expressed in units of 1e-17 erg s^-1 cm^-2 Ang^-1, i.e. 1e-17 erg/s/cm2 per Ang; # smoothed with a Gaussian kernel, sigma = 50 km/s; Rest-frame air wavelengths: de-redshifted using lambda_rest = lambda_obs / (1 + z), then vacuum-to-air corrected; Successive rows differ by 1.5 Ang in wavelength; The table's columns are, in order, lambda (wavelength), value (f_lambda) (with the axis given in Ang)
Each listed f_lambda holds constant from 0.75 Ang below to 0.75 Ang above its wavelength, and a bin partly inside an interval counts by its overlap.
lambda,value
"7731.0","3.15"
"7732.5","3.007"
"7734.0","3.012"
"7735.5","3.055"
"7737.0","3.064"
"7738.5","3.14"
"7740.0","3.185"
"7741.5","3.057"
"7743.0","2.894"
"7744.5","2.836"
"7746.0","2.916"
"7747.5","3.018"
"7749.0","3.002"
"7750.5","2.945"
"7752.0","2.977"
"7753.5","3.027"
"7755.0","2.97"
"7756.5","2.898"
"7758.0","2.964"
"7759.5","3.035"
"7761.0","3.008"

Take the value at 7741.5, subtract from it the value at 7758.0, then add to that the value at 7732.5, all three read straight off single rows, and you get 3.10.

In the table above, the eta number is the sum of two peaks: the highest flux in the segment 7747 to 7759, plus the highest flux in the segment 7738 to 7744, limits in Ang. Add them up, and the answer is 6.21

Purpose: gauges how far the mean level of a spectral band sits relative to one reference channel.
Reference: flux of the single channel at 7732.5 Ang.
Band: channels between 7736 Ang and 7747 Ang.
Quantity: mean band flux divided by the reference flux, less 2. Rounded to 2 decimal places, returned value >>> -1.00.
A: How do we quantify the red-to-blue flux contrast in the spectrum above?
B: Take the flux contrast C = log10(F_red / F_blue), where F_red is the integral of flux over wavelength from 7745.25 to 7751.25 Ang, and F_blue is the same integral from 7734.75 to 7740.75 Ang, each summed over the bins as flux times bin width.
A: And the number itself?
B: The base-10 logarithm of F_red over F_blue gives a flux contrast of -0.020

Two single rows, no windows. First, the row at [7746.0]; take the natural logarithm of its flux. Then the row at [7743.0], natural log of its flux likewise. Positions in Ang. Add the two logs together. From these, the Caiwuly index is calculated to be 2.133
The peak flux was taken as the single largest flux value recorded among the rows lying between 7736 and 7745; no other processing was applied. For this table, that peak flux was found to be 3.185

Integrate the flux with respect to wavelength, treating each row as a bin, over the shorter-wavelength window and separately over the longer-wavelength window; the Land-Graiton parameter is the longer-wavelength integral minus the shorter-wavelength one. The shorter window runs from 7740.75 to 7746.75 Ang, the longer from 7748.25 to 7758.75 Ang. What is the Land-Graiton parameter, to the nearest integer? 14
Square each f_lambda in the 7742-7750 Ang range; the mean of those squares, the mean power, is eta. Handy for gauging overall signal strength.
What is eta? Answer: 8.6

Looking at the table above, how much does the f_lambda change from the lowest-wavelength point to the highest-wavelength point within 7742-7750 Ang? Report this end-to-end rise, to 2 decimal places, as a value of 0.11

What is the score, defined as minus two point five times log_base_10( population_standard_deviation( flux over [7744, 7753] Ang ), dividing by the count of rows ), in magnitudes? 3.0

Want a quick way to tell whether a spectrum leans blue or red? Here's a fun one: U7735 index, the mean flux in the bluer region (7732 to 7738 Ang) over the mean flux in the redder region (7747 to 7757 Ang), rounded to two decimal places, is 1.02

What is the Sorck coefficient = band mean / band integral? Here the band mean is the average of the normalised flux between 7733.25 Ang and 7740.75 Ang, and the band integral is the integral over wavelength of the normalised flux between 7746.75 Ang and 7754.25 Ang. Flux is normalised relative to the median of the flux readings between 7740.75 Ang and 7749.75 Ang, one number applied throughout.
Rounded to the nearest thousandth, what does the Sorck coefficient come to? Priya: 0.138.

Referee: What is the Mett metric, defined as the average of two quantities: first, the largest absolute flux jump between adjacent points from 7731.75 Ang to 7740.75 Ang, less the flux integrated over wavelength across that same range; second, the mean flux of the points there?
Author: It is -12.27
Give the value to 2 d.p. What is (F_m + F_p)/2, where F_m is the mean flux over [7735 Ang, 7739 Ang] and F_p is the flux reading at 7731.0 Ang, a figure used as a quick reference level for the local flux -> 3.12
